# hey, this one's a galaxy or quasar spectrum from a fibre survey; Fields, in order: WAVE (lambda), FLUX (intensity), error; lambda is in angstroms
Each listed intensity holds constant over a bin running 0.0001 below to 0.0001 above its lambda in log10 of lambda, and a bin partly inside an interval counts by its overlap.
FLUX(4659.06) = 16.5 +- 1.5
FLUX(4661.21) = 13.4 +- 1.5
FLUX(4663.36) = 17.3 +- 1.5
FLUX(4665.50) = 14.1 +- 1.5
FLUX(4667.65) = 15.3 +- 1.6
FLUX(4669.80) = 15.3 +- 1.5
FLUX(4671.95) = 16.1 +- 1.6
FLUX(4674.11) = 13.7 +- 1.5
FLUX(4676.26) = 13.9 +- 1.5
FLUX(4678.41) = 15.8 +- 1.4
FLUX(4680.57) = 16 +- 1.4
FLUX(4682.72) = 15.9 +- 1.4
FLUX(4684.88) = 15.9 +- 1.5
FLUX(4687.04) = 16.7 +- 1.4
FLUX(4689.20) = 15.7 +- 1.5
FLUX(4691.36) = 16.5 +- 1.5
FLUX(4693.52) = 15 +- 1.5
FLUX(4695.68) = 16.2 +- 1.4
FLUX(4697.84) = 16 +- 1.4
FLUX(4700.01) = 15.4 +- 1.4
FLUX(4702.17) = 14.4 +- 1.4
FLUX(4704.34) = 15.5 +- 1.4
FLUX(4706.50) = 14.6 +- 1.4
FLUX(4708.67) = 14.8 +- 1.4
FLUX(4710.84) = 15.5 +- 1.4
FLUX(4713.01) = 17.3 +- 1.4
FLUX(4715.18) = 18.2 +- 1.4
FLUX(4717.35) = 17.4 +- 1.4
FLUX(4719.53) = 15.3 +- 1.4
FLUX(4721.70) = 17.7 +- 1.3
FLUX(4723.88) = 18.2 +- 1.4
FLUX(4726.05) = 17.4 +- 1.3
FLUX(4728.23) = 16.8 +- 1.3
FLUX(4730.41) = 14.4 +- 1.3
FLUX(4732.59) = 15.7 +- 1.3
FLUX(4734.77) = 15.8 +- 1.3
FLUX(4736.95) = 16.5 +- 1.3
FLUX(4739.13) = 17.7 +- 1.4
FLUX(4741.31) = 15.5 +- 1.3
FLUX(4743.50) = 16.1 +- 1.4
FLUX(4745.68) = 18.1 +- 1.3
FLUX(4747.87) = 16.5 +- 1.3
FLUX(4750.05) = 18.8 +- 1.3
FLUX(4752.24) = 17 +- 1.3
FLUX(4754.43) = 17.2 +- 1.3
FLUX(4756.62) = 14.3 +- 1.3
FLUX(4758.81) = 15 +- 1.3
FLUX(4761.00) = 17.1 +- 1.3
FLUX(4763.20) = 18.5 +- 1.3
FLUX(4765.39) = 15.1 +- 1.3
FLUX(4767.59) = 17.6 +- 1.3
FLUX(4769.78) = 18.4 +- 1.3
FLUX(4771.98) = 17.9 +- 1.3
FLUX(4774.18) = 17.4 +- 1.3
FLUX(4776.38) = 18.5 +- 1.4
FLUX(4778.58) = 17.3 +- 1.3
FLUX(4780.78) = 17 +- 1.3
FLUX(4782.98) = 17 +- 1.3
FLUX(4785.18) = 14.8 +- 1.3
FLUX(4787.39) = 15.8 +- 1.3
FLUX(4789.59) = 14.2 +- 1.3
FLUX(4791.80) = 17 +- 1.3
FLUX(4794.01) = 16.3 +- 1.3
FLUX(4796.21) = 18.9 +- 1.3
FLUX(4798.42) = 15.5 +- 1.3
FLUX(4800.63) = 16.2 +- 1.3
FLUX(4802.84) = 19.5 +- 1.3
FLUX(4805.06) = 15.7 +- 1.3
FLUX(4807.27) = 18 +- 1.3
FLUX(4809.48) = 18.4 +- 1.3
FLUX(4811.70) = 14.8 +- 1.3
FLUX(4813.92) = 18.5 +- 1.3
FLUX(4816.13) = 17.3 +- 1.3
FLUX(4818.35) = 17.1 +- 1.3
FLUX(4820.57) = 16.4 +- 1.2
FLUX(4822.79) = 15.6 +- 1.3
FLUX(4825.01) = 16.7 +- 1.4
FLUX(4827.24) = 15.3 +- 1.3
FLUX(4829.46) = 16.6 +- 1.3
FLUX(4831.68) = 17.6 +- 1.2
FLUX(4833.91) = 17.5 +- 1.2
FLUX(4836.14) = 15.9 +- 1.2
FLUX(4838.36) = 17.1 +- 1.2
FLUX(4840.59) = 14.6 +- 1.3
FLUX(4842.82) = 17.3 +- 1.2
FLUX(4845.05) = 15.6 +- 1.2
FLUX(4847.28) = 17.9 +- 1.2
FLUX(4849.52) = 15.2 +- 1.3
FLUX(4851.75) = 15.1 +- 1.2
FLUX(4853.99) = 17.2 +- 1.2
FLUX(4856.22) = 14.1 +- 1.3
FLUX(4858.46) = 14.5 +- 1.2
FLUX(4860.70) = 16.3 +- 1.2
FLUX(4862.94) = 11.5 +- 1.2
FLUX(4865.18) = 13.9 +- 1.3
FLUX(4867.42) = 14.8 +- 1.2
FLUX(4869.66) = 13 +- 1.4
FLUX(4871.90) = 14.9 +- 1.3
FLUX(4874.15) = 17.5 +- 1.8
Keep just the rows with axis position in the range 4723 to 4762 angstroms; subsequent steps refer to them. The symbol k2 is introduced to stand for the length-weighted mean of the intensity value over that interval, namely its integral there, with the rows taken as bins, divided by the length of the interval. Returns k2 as 16.6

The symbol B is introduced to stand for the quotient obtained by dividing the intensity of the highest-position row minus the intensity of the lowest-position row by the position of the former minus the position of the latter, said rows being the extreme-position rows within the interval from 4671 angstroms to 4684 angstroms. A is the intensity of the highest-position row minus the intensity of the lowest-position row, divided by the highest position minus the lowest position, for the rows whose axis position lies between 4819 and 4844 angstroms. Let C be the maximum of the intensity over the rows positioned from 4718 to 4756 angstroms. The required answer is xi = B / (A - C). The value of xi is 0.0010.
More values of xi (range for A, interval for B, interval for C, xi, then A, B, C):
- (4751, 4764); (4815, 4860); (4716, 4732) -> 0.0037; 0.14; -0.07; 18.2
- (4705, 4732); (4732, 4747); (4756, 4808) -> -0.0094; -0.01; 0.18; 19.5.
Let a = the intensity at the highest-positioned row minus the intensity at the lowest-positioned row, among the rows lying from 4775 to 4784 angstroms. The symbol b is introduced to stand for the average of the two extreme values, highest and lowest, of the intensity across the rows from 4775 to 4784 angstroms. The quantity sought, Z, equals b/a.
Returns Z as -12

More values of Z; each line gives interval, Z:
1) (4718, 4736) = 33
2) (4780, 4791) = -6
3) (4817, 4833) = 33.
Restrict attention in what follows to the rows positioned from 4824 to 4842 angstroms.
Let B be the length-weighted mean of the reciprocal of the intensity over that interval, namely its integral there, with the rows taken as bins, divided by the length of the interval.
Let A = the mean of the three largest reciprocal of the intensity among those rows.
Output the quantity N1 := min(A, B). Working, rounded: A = 0.0656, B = 0.0611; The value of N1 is 0.0611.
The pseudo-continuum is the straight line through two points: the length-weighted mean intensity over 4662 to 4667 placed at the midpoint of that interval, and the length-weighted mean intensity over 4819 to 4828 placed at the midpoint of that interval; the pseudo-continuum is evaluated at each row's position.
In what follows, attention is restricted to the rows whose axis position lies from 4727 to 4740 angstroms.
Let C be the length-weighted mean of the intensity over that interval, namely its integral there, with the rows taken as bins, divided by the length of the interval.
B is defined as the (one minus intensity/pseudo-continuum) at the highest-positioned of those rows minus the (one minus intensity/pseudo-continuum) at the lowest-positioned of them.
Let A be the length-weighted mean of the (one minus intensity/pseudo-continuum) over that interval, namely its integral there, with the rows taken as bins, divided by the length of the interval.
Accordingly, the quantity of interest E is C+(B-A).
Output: 16.1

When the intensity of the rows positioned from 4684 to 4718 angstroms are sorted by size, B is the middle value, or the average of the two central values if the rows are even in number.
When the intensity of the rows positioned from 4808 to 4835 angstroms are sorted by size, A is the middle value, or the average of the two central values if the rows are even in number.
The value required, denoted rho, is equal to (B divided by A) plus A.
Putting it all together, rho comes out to 17.8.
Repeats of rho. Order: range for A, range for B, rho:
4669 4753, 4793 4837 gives 17.0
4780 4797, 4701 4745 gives 17.6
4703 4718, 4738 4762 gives 16.6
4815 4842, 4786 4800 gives 17.6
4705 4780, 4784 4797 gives 18.1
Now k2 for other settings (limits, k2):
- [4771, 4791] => 16.7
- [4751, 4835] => 16.8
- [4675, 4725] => 16.0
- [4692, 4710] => 15.3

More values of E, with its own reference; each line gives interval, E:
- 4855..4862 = 14.7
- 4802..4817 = 17.6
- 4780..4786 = 16.5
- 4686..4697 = 16.1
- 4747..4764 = 16.7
